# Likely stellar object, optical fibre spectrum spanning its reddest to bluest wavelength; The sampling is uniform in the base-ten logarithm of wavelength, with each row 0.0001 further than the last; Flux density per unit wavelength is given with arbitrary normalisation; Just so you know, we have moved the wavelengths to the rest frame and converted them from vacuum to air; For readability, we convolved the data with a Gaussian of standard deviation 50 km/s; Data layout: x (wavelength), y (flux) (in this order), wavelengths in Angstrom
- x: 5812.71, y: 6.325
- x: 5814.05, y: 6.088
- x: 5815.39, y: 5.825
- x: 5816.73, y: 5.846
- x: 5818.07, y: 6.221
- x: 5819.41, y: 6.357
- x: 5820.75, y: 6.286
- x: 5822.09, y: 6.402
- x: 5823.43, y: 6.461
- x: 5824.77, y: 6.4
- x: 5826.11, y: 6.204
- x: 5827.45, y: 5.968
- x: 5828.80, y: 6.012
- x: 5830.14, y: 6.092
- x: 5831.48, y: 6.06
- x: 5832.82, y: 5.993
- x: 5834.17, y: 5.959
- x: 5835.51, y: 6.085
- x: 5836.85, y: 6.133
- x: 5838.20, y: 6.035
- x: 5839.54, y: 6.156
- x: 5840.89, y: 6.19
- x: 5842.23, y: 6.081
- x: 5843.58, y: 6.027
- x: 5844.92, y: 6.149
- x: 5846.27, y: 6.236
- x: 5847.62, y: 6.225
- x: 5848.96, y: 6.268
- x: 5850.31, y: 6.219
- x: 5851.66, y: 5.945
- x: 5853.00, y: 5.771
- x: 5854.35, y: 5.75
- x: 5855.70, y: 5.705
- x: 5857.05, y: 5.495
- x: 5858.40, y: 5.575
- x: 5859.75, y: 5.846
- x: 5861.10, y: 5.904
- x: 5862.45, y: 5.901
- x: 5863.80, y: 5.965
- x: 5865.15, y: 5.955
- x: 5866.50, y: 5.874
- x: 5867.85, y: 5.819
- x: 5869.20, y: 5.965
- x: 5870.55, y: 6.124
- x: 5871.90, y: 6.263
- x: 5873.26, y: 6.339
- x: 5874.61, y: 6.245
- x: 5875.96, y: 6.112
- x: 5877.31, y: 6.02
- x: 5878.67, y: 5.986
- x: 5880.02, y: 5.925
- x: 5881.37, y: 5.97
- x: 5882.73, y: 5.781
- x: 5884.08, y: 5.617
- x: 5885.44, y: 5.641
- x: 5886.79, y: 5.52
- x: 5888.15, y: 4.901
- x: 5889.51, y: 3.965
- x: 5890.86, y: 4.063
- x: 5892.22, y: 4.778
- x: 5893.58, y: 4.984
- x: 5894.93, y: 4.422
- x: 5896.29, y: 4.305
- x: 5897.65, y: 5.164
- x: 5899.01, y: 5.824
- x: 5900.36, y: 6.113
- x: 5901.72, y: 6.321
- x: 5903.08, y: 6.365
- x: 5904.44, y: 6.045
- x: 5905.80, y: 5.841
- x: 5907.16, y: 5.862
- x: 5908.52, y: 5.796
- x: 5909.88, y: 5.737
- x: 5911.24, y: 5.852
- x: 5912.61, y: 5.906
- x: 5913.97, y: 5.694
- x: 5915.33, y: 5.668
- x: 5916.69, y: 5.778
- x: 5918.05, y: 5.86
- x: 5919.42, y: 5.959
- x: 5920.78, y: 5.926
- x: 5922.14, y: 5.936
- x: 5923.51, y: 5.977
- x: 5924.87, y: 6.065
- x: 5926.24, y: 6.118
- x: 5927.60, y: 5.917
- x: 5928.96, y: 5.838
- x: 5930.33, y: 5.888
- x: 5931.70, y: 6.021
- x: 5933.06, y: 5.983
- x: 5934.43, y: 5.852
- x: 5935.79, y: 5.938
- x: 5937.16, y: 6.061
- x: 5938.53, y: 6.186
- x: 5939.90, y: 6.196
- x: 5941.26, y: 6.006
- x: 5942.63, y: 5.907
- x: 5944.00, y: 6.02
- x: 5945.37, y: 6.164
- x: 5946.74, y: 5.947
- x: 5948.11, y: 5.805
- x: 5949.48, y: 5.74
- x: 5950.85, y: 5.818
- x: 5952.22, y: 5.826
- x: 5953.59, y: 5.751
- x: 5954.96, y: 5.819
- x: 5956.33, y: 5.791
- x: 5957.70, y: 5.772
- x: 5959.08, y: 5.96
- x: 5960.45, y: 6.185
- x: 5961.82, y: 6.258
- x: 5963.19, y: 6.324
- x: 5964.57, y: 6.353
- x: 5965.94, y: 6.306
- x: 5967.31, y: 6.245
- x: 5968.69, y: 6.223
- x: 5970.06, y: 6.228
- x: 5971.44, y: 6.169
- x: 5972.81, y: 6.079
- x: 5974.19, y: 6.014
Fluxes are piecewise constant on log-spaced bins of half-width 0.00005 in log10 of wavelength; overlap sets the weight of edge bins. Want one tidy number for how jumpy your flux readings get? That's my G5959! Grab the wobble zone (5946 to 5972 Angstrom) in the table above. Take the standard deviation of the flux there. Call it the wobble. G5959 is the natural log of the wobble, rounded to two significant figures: -1.5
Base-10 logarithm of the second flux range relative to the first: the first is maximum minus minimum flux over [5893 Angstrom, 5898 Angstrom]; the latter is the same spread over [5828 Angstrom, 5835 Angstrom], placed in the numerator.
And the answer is -0.81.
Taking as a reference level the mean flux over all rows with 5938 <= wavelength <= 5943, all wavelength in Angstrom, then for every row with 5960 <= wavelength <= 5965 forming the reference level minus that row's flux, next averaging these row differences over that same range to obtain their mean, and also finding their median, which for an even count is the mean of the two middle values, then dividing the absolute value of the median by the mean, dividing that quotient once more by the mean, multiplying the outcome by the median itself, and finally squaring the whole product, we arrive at 1.2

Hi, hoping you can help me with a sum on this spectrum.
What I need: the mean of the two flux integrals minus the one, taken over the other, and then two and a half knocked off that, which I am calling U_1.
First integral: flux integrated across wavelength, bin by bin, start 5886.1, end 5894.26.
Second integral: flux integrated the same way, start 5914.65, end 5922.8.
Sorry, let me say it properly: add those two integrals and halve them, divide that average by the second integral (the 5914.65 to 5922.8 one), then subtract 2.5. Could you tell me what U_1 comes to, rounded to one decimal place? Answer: -1.6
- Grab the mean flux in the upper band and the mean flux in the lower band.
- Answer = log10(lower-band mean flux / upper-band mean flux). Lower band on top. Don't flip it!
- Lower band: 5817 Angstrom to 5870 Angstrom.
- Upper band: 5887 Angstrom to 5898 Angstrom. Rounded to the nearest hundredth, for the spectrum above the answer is 0.12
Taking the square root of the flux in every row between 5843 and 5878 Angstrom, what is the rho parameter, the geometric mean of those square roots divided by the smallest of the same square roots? 1.04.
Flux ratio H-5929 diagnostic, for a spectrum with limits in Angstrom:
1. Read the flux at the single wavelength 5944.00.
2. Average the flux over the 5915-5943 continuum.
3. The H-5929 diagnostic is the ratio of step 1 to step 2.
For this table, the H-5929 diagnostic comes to 1.01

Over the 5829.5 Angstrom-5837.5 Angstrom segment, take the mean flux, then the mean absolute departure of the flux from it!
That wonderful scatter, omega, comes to 0.052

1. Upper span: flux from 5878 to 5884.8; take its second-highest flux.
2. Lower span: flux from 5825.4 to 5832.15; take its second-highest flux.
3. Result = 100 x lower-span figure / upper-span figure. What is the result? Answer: 102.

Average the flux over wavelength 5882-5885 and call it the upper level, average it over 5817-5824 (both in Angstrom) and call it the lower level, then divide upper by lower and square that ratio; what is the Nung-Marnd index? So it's 0.81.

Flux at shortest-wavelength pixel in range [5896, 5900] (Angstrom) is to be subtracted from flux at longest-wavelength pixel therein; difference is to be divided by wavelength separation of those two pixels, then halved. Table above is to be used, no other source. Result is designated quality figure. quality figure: 0.28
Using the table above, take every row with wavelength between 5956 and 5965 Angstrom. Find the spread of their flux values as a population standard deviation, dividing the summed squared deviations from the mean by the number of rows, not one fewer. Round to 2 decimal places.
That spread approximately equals 0.23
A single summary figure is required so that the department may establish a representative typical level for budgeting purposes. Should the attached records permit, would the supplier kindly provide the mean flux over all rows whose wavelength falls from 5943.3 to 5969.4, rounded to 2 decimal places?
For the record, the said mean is 6.02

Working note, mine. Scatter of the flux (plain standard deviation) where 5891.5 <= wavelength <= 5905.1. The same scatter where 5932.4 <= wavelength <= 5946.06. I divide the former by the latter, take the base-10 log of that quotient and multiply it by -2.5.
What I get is -2.05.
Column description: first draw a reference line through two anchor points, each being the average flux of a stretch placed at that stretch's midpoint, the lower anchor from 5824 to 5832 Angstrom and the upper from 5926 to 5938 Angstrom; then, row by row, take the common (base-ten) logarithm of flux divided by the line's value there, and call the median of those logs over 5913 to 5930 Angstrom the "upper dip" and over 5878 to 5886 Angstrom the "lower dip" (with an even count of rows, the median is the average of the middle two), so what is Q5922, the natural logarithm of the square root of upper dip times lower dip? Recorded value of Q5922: -5.0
